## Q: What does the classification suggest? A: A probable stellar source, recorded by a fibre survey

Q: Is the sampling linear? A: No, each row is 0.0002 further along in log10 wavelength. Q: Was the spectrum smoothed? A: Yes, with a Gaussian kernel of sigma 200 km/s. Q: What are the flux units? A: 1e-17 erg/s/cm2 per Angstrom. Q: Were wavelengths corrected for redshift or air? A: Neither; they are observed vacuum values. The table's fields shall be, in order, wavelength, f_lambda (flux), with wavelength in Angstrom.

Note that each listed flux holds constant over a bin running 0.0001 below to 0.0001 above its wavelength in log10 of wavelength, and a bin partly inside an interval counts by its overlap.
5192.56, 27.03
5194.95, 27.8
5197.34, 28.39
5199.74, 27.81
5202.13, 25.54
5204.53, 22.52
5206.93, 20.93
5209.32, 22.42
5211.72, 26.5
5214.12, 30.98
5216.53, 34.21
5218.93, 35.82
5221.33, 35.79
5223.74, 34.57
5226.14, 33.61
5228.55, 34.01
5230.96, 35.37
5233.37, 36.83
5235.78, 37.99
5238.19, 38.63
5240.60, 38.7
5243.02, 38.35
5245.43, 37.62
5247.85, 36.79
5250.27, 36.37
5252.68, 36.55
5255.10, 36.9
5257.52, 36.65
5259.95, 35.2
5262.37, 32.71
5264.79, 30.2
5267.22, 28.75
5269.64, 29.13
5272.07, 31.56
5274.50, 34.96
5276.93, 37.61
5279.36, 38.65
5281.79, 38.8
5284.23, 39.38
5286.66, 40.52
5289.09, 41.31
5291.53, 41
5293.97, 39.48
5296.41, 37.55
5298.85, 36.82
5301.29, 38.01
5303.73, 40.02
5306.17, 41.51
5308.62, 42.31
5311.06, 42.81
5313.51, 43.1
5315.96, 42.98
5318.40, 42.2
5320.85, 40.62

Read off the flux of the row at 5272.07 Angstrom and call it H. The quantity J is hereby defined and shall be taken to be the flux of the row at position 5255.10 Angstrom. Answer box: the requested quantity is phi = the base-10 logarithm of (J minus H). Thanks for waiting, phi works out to 0.7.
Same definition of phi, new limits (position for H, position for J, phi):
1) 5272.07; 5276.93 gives 0.8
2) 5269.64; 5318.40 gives 1.1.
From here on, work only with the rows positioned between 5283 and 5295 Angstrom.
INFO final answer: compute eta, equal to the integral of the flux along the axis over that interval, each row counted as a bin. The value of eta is 484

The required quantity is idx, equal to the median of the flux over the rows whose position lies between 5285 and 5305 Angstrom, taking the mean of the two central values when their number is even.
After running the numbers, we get 40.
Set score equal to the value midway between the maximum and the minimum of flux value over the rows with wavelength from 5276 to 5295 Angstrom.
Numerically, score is 39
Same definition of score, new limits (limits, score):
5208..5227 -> 29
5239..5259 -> 38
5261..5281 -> 34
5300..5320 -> 41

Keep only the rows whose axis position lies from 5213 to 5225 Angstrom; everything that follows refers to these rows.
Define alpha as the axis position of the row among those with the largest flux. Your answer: 5218.93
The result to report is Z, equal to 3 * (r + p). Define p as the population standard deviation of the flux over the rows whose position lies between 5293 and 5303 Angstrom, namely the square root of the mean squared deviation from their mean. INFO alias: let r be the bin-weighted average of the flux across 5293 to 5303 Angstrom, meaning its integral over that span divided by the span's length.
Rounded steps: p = 1.0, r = 38.0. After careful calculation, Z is 117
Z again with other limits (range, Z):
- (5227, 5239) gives 114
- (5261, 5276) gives 101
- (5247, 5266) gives 112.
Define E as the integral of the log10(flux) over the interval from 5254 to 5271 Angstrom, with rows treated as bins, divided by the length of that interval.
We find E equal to 1.51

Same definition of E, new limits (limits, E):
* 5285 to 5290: 1.61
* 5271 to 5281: 1.55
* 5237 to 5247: 1.58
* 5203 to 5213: 1.36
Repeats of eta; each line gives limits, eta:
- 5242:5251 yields 336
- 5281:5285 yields 156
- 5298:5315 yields 693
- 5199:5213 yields 339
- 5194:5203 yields 247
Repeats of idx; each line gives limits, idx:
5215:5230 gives 34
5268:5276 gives 32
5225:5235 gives 35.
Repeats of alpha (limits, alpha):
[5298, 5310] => 5308.62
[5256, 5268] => 5257.52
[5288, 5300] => 5289.09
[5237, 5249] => 5240.60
